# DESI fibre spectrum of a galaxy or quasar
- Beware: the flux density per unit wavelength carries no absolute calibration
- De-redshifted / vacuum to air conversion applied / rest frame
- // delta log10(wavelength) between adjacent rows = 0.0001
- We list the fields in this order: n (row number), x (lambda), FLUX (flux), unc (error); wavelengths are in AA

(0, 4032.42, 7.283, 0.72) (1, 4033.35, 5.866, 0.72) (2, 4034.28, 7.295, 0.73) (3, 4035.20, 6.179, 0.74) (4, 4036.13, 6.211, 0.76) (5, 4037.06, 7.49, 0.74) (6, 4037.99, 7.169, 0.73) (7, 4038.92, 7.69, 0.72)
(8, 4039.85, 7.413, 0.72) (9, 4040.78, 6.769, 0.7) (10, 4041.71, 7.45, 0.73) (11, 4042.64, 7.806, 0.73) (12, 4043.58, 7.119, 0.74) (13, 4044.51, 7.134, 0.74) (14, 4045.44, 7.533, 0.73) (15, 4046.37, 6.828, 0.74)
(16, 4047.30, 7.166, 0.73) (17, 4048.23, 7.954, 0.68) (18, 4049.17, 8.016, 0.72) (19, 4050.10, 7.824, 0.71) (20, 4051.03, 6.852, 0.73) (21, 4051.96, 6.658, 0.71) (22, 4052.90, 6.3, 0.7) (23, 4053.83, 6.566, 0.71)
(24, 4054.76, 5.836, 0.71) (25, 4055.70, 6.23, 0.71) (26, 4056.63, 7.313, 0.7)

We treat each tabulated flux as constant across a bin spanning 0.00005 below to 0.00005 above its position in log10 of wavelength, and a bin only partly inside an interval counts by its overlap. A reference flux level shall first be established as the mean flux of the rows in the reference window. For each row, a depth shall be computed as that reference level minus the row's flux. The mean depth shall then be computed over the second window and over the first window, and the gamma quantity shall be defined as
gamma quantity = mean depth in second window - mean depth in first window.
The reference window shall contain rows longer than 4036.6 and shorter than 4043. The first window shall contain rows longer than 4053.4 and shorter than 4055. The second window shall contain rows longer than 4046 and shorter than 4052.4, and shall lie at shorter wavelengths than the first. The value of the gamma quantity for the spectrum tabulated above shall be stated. -1.1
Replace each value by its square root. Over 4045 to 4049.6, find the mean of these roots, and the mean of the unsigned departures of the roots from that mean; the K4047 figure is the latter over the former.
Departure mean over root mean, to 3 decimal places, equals 0.027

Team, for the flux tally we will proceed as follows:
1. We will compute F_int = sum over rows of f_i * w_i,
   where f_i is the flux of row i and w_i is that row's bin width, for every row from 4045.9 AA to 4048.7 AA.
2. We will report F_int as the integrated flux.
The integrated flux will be 20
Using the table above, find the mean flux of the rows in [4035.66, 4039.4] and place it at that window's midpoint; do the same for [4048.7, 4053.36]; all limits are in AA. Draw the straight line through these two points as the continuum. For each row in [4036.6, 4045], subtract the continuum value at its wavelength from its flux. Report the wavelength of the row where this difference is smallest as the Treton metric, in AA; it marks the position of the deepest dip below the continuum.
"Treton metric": 4040.78 AA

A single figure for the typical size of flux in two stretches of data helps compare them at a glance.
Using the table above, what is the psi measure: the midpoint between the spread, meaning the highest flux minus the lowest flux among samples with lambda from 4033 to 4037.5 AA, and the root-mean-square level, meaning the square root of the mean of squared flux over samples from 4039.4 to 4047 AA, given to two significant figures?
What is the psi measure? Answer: 4.4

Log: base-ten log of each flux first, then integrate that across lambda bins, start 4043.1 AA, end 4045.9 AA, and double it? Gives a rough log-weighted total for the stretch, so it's 4.81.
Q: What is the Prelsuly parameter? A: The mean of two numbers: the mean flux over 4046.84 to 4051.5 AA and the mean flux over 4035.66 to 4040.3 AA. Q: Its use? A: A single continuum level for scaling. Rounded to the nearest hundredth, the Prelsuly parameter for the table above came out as 7.38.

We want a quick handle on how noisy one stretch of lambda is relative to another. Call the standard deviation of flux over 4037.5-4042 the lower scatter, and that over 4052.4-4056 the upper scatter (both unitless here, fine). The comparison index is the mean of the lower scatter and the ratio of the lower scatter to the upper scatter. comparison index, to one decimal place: 0.8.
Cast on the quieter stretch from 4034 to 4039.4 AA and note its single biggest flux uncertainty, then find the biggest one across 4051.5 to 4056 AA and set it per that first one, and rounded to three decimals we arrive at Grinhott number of 0.934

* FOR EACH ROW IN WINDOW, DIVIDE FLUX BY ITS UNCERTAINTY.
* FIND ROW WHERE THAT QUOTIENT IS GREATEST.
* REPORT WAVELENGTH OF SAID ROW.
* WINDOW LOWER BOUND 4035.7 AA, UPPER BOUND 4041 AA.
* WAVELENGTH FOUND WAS 4038.92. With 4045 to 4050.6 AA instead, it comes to 4048.23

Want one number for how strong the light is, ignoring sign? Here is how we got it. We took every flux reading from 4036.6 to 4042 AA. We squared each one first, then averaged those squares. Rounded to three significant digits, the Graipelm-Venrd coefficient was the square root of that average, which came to 7.34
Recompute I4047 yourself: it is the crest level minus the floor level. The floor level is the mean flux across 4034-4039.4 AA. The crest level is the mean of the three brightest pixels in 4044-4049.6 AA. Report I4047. 0.83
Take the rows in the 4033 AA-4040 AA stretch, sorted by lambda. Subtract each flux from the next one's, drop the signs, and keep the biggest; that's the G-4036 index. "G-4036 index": 1.43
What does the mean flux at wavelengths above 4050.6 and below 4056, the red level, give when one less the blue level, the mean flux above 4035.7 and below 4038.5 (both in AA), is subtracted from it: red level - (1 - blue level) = 12.4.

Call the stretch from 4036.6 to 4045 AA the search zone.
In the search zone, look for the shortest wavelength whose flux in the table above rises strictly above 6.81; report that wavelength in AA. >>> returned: 4037.06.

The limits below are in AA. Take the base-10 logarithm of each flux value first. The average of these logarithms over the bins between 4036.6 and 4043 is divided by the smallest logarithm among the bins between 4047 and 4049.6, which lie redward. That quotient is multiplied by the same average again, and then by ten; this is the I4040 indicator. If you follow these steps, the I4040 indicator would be 8.82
